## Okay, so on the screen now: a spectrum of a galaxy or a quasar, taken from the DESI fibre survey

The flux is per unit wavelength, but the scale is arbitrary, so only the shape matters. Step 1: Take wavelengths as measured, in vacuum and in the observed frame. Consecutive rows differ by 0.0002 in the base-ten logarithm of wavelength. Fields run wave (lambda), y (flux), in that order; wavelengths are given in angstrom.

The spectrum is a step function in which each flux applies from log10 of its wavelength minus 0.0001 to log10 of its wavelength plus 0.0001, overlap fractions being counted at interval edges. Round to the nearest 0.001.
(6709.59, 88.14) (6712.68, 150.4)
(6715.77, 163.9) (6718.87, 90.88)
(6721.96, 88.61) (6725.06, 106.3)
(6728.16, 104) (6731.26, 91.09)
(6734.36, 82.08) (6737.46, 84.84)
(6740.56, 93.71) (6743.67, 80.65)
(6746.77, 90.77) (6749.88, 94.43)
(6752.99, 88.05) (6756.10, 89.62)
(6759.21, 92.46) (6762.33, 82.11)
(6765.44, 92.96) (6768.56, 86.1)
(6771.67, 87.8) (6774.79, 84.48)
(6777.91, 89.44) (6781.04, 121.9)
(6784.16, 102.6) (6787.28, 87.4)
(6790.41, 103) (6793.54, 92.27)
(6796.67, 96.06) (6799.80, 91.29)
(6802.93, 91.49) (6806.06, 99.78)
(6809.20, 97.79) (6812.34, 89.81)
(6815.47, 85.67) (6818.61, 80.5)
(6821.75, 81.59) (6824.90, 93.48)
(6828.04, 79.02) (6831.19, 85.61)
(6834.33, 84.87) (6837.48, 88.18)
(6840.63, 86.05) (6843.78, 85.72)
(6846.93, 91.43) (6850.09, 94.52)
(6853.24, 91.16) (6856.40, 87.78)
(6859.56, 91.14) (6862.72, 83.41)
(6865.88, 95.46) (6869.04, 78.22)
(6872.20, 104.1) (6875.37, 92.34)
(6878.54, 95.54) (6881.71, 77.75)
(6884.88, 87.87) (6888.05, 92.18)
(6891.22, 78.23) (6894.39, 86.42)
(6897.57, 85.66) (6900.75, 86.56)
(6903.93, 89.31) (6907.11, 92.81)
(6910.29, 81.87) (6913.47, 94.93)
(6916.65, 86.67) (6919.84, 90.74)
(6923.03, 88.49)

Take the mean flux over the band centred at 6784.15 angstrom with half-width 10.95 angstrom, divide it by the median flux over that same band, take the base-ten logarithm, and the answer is 0.023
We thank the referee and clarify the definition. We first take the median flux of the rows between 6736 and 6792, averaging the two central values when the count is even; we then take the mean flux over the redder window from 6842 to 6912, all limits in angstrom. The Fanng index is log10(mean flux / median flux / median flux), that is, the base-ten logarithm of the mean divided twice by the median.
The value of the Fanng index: -1.96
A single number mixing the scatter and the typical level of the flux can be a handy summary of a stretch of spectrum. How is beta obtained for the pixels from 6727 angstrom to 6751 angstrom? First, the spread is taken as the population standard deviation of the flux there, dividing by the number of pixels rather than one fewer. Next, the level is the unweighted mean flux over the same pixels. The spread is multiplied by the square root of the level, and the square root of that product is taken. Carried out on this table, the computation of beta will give 8.2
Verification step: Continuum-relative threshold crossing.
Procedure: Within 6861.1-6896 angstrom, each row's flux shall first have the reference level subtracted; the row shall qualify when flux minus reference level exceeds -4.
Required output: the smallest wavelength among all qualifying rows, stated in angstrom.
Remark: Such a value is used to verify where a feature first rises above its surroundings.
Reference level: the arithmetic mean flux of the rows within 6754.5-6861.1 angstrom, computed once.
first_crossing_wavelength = 6865.88 angstrom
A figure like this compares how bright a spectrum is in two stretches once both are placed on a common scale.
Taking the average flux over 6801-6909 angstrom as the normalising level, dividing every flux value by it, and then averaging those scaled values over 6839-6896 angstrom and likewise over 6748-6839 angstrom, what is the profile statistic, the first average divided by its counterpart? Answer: 0.98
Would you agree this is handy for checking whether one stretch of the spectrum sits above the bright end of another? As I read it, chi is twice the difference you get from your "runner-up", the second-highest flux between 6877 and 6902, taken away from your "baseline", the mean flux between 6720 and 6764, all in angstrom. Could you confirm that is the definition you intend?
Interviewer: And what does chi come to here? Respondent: -3.1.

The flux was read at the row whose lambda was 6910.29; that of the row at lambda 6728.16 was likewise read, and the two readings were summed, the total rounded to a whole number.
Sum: 186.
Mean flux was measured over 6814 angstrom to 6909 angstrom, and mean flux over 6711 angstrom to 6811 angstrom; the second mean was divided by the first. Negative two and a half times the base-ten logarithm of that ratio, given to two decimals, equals -0.11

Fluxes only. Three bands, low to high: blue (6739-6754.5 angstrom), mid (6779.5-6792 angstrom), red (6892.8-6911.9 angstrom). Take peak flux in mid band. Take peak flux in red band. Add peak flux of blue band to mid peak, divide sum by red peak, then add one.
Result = 3.33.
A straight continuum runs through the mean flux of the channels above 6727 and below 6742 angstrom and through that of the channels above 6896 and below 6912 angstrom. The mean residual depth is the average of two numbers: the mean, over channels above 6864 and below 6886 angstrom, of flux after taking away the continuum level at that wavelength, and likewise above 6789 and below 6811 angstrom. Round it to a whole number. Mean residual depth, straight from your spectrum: 4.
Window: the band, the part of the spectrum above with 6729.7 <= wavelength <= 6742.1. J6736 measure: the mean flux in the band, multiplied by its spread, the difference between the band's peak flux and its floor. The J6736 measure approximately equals 1023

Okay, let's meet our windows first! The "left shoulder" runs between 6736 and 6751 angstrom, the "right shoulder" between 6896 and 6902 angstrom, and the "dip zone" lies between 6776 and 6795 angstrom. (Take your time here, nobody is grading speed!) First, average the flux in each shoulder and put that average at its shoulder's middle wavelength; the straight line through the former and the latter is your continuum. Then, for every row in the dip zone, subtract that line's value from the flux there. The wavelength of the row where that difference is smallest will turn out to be 6787.28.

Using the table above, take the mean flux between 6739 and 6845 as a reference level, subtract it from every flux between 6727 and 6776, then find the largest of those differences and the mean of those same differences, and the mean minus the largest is -15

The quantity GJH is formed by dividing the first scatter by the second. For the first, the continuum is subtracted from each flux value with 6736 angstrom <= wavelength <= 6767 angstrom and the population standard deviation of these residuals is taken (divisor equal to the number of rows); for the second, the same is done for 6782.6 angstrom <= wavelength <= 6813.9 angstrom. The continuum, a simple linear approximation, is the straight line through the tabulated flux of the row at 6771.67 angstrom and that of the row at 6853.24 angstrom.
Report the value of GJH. 0.87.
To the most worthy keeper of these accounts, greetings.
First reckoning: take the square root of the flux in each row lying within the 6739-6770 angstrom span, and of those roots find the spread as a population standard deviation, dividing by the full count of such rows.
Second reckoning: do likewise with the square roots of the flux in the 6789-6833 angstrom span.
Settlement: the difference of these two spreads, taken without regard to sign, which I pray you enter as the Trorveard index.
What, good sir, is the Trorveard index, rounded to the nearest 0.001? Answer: 0.128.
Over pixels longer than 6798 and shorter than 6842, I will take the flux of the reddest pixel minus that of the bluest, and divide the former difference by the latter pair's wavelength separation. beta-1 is -0.13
